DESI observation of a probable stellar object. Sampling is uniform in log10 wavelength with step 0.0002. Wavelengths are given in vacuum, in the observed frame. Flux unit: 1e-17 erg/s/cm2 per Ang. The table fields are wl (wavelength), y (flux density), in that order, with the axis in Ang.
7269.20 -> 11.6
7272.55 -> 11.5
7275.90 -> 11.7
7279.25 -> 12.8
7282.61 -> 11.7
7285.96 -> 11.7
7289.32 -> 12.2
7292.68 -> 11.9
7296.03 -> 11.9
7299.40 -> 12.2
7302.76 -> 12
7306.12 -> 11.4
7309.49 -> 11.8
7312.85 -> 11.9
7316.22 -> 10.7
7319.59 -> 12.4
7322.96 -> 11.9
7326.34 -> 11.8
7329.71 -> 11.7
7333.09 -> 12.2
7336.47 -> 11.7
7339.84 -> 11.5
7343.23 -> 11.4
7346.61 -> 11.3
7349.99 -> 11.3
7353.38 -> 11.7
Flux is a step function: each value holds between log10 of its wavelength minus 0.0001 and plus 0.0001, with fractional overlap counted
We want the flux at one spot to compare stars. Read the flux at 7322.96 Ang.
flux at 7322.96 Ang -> 11.9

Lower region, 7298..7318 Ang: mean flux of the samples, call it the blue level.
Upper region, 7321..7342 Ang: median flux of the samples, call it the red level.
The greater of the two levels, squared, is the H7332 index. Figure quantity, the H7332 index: 138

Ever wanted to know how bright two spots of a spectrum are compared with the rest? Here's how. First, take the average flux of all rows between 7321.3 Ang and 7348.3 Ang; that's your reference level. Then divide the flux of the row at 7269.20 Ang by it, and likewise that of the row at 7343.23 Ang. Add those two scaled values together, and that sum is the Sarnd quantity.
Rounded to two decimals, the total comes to 1.97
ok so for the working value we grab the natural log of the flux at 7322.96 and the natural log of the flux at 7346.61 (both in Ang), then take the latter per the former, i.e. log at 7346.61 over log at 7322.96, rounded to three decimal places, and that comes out 0.979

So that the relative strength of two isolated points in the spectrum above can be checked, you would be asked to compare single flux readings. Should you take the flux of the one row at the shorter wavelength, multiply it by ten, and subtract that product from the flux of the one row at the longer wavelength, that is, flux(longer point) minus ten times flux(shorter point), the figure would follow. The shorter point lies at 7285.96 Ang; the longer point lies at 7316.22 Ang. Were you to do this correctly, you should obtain -106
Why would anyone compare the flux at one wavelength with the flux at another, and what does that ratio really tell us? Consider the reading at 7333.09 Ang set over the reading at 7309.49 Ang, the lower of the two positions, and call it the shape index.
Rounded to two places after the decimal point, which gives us 1.03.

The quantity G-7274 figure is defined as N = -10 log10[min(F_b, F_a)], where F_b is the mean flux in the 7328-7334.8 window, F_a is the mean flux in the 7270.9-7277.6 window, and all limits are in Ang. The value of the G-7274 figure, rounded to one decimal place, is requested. -10.6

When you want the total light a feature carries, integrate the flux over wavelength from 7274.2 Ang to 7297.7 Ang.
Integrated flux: 282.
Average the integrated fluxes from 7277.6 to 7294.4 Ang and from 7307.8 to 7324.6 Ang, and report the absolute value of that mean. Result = 200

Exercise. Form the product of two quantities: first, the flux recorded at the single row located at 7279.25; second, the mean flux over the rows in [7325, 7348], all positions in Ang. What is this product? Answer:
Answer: 149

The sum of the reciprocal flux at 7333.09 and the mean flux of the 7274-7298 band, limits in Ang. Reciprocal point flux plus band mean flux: 12.1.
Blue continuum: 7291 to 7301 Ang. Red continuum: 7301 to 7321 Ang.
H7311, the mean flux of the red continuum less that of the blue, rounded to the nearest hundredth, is -0.30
